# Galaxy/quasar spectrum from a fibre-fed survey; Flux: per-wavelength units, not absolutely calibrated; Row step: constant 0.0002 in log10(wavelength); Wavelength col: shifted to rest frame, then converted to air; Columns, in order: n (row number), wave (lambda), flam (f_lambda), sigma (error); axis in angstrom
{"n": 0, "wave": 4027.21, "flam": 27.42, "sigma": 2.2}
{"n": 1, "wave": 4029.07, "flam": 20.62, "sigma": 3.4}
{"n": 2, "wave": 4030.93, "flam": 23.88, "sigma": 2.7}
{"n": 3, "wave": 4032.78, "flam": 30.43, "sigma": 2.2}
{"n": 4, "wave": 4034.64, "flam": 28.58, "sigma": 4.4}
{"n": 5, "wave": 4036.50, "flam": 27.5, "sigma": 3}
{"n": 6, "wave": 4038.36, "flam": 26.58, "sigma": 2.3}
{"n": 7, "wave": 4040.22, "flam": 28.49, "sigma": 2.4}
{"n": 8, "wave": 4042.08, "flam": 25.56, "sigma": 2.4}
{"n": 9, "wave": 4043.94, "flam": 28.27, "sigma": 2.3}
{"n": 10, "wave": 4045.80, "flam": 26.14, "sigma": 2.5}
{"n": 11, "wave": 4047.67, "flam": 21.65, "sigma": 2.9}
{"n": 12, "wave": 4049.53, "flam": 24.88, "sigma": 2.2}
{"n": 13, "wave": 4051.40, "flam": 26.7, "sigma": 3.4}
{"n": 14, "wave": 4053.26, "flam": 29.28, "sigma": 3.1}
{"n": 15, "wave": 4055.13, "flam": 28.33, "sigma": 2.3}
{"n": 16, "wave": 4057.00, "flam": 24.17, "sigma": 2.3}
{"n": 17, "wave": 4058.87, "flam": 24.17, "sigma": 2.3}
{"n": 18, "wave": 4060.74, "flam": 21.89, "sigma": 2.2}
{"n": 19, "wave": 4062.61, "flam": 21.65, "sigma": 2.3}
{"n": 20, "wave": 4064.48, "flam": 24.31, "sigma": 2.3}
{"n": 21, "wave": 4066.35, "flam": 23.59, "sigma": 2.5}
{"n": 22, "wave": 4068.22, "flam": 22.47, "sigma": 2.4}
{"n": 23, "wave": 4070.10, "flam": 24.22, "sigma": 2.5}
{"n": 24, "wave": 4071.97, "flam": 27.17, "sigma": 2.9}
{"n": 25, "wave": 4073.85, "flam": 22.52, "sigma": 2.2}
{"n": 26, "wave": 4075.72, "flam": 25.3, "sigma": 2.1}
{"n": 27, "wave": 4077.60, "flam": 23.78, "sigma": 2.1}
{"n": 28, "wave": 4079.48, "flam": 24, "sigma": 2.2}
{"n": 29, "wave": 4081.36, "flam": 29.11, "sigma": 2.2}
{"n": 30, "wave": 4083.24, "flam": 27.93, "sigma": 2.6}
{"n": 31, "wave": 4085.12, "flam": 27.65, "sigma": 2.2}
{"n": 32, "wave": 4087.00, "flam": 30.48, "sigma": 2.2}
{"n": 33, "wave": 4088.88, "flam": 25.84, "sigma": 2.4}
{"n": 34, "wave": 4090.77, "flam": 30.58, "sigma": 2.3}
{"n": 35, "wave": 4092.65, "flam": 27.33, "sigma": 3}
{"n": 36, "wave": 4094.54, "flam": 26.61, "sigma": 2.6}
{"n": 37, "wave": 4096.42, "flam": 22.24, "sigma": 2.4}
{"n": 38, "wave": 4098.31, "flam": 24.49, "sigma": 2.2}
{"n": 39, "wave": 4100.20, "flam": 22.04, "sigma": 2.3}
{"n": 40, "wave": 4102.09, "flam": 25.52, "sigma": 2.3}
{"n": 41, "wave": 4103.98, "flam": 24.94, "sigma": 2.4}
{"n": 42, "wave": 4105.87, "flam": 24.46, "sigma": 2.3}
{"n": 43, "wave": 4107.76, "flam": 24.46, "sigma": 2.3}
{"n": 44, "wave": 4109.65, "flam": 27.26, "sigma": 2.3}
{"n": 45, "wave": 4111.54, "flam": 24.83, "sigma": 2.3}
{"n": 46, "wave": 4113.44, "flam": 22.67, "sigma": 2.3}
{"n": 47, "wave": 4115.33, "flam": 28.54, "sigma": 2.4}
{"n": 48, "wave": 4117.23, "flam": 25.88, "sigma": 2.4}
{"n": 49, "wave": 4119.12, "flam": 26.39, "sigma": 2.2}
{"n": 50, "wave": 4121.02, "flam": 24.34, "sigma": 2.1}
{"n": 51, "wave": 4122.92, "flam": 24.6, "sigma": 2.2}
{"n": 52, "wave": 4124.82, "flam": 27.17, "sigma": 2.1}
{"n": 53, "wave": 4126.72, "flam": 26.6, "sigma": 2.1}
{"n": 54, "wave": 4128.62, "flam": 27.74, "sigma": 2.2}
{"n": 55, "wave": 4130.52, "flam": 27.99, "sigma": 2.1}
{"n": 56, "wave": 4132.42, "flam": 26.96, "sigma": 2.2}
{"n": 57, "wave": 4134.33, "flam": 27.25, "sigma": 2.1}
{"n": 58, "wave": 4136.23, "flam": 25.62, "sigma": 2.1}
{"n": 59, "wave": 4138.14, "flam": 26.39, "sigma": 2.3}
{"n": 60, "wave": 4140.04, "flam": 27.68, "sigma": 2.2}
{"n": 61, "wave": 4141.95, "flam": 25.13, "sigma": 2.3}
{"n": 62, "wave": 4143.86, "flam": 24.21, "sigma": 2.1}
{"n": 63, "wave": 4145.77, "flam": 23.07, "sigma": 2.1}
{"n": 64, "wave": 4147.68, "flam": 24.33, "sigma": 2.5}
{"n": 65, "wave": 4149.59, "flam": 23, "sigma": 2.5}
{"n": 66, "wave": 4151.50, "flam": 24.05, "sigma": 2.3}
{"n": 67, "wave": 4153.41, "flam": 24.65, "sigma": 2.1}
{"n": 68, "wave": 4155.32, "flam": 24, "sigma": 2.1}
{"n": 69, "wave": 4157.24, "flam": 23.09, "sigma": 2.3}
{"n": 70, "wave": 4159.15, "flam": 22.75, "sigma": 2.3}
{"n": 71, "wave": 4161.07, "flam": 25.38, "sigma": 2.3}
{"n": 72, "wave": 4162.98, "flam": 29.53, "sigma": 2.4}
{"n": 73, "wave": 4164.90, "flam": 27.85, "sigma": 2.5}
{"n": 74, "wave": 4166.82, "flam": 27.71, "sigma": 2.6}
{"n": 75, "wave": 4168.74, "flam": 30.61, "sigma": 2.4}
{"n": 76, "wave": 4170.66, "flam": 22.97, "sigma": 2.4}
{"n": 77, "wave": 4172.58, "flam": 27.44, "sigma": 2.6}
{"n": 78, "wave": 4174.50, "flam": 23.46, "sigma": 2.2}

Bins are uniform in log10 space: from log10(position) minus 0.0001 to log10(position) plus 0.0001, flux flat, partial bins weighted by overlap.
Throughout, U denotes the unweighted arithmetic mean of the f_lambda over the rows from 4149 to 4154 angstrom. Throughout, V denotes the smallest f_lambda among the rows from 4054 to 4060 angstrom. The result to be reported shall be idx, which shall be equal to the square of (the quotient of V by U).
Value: 1.02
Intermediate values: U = 23.9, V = 24.17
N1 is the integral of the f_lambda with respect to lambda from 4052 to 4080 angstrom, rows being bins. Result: 686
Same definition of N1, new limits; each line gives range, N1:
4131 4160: 721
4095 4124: 722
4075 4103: 733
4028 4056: 741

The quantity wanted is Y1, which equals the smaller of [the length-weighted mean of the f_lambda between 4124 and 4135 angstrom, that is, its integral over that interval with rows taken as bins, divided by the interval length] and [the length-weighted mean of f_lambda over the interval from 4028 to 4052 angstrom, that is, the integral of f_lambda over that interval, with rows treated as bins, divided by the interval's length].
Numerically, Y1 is 26.1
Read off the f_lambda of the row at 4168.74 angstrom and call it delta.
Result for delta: 30.61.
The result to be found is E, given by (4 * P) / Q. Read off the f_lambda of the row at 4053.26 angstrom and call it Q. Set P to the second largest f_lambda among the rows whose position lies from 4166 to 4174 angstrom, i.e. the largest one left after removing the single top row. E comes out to 3.8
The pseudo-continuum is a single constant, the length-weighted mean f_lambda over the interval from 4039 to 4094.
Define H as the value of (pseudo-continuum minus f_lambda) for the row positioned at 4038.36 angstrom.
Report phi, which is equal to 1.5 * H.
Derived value -1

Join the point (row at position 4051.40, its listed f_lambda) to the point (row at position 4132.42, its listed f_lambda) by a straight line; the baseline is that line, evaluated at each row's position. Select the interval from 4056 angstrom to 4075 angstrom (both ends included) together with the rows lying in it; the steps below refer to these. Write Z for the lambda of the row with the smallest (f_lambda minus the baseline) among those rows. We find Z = 4062.61 angstrom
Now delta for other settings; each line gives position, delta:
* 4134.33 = 27.25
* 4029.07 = 20.62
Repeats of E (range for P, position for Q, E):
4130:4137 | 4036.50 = 4.0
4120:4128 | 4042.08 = 4.2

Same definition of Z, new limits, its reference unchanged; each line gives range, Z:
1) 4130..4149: 4145.77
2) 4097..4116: 4100.20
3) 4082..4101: 4100.20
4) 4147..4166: 4159.15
